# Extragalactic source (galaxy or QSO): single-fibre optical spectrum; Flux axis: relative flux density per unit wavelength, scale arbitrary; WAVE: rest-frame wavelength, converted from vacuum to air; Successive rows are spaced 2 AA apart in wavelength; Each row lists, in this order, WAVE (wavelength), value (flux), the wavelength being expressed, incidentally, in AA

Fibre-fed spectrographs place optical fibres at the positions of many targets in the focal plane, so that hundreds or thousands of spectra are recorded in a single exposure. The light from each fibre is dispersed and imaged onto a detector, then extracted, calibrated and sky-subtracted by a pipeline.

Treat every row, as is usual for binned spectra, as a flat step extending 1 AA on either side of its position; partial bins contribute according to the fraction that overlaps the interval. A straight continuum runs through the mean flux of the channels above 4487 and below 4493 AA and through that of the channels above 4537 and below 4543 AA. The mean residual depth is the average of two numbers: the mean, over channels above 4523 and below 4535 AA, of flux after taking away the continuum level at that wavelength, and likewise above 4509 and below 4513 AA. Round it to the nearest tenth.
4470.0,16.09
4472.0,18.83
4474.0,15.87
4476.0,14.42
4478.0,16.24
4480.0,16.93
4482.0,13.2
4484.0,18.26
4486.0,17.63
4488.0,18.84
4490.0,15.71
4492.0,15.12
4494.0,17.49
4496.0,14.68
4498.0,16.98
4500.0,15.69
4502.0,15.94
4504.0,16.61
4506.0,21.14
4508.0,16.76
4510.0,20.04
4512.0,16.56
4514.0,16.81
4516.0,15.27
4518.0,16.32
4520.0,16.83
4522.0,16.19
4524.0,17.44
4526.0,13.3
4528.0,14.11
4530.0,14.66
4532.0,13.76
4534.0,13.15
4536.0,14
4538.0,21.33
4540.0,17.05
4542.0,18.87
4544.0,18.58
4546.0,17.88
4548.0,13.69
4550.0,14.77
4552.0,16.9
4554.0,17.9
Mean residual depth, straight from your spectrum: -1.7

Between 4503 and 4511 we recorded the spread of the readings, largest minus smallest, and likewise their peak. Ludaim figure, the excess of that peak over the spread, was 16.6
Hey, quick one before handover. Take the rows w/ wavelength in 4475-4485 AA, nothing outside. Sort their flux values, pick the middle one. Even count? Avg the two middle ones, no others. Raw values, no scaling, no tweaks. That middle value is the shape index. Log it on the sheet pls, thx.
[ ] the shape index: 16.2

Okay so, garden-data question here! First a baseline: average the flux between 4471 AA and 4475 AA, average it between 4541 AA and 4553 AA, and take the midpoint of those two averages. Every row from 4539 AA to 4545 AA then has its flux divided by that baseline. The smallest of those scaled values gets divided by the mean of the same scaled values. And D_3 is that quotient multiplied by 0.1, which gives 0.094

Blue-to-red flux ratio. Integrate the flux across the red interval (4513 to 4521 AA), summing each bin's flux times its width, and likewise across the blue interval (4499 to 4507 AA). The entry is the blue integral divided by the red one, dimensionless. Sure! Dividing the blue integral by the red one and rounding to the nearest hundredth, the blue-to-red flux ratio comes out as 1.06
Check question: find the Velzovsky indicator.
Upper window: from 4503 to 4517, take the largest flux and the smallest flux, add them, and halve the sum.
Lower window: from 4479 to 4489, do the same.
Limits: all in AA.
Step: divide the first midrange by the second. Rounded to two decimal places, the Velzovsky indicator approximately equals 1.14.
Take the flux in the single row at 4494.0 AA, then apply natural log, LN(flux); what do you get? 2.86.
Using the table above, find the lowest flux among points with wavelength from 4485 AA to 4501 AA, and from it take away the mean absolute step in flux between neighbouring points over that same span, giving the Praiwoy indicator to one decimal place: 12.7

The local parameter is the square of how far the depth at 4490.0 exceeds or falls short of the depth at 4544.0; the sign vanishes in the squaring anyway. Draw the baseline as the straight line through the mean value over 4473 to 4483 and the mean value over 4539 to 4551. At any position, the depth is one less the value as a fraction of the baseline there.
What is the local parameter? 0.0099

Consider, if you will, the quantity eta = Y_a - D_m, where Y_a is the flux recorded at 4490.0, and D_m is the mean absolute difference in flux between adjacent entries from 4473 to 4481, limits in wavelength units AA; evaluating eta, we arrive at 14.4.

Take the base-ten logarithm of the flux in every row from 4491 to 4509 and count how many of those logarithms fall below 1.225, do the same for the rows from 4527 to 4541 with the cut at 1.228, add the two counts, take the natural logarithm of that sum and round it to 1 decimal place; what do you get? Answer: 2.4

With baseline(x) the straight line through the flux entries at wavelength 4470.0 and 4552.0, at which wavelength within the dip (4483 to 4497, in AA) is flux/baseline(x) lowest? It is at 4496.0 AA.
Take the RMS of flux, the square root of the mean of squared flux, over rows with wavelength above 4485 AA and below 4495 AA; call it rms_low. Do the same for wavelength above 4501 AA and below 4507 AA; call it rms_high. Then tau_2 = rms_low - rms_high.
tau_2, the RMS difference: -1.0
